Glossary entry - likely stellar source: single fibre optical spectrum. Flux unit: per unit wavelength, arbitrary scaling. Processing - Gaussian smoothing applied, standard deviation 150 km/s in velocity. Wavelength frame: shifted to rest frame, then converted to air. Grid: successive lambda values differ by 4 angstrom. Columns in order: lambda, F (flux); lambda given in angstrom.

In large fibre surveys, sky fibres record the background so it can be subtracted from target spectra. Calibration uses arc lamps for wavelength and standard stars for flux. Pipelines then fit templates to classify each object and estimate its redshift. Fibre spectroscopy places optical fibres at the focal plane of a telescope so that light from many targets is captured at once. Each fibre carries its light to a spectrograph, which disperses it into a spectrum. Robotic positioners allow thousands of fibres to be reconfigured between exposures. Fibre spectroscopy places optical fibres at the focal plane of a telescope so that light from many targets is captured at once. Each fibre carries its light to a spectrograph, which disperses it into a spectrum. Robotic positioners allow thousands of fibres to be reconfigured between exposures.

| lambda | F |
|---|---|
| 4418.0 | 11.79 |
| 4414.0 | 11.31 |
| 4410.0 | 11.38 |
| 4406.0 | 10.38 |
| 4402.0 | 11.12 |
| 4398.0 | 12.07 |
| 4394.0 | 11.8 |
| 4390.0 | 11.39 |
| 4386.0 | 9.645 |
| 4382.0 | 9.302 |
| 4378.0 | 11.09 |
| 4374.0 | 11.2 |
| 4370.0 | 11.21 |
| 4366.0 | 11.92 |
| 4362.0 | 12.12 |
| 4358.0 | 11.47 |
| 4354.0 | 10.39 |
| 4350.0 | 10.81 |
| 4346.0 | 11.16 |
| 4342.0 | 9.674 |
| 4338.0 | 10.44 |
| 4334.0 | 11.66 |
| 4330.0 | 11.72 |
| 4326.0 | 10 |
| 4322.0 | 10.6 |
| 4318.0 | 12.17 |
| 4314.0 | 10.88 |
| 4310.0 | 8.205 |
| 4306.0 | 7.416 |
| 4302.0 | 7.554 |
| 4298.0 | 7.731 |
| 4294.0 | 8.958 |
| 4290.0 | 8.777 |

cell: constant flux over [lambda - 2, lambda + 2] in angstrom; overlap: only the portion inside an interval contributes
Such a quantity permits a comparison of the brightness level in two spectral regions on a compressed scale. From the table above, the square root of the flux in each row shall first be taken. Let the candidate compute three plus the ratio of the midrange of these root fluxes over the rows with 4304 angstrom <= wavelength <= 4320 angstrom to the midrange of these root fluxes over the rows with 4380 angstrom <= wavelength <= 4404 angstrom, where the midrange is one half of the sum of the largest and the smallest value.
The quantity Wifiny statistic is 3.95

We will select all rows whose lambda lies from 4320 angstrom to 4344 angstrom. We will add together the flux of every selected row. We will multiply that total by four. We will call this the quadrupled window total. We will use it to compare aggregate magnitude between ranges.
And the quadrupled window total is 256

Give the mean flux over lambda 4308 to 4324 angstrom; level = 10.5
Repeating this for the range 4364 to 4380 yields 11.4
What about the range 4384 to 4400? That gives 11.2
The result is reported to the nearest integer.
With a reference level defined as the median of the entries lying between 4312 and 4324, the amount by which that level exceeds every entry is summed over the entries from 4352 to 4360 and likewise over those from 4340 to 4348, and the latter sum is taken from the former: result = -1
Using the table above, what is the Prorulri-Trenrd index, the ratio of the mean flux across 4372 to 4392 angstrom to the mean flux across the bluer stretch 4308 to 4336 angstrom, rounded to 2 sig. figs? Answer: 0.98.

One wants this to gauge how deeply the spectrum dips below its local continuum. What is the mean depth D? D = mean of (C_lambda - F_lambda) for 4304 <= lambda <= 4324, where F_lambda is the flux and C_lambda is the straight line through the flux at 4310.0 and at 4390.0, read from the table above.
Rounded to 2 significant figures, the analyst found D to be -1.5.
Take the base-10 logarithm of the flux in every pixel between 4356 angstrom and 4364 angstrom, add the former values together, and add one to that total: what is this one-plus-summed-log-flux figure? 3.14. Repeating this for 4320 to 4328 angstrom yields 3.03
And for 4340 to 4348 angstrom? 3.03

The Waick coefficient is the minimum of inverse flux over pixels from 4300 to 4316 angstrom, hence 0.092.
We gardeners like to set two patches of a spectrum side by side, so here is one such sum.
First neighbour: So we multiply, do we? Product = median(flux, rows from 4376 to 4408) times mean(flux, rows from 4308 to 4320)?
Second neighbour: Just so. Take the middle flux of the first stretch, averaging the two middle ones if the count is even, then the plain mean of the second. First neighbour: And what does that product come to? 116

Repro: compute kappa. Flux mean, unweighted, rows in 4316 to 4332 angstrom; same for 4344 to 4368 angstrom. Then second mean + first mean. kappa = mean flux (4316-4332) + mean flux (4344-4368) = 22.4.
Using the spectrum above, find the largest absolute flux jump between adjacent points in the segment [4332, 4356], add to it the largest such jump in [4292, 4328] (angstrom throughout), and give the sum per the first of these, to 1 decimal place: 2.8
